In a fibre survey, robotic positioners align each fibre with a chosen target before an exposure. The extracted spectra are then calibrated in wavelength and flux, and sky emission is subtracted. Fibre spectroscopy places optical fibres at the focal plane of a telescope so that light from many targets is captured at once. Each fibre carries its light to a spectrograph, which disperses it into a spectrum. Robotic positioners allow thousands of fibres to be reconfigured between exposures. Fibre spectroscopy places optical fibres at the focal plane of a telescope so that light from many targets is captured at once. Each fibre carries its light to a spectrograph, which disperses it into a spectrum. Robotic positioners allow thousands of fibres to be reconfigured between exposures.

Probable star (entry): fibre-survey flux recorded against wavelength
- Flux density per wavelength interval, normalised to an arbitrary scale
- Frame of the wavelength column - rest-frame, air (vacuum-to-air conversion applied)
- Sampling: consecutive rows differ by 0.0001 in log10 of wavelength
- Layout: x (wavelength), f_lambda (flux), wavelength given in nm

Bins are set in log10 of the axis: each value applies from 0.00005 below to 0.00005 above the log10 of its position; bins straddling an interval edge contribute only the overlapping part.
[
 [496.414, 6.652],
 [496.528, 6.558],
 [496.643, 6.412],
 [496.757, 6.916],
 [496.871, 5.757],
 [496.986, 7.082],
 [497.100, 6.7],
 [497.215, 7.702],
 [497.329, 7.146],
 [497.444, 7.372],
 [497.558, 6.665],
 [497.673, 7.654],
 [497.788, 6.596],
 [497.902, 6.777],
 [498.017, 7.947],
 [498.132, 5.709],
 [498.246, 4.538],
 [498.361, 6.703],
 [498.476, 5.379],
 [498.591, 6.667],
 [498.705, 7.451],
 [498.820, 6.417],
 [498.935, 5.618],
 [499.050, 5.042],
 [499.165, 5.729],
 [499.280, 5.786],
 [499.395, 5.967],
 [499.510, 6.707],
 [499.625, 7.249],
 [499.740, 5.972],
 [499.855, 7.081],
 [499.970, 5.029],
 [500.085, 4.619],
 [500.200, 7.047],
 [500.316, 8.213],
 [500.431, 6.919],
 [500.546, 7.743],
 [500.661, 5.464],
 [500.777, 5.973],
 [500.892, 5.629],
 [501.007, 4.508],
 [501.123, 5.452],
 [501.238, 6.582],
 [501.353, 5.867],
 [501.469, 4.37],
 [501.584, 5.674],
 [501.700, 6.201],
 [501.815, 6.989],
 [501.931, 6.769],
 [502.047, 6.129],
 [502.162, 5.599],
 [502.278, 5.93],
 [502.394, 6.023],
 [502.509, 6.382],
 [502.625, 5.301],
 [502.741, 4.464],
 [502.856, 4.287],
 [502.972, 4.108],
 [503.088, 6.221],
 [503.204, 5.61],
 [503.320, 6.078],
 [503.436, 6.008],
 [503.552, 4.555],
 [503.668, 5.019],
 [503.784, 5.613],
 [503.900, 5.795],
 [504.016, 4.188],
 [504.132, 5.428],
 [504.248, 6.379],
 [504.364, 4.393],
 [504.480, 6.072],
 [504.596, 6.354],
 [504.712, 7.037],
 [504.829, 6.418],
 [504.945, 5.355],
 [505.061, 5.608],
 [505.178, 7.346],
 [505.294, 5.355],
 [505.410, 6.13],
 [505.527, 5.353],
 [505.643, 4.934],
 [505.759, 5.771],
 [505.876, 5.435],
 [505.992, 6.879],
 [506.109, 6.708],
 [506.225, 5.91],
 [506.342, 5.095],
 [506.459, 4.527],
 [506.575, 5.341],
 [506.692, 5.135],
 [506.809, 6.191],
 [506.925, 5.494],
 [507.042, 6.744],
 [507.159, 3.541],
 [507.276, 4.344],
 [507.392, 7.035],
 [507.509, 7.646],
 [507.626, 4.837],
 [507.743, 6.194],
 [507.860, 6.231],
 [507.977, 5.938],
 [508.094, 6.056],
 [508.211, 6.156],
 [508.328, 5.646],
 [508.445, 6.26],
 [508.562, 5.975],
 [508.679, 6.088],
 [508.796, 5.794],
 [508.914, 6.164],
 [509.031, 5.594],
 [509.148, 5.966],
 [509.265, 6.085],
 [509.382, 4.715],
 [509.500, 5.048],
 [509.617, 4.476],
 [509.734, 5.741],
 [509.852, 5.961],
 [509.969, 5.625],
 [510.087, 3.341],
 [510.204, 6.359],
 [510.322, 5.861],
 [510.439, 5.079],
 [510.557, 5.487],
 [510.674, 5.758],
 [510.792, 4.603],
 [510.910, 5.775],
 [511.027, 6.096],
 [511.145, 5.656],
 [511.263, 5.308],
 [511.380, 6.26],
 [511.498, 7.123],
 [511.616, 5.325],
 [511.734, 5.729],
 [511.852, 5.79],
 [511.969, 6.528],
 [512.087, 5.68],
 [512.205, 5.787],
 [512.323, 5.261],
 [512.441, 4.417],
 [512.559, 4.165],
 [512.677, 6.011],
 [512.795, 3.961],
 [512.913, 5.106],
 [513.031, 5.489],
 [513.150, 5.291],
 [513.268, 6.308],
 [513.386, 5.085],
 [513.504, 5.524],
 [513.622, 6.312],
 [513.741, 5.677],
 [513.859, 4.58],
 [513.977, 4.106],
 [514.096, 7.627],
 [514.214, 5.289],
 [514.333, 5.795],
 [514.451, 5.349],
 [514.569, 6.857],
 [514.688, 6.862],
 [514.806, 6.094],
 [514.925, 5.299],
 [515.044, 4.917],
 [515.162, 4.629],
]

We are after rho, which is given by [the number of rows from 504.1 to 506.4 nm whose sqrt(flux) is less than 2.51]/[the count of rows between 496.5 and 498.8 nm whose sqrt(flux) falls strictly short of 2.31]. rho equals 13.0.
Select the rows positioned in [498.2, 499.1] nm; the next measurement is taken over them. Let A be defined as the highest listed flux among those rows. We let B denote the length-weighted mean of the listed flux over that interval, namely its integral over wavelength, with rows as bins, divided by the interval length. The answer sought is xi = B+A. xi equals 13.5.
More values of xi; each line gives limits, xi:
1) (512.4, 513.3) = 11.4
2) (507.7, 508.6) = 12.3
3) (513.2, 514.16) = 13.3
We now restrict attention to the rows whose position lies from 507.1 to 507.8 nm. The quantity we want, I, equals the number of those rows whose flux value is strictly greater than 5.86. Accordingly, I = 3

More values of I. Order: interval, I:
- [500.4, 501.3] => 4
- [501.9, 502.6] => 5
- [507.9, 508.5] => 4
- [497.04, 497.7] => 6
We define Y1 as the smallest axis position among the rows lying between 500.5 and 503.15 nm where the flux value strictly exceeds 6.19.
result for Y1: 500.546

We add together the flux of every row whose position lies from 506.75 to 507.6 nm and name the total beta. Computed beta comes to 41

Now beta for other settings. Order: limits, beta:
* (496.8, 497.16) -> 20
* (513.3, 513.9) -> 27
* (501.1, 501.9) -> 41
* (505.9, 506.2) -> 14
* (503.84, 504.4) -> 26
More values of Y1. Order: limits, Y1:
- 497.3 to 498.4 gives 497.329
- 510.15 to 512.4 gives 510.204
